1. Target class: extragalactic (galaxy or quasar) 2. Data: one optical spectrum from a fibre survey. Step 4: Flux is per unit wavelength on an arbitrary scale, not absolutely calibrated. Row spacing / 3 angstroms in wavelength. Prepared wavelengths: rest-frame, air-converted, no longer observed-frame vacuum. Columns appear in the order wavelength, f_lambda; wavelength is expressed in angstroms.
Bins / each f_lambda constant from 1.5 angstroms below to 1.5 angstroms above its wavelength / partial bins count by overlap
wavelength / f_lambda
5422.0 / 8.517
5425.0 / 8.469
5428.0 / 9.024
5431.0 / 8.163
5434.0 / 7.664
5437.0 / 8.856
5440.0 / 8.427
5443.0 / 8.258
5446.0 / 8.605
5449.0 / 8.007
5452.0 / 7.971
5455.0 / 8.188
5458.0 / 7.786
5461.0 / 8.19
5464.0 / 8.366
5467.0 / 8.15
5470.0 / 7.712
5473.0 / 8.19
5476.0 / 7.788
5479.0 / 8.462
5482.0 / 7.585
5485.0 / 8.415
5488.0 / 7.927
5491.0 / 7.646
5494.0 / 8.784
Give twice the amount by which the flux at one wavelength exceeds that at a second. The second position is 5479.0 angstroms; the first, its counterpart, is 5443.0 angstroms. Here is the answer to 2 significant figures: -0.41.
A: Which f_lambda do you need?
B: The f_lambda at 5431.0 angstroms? 8.163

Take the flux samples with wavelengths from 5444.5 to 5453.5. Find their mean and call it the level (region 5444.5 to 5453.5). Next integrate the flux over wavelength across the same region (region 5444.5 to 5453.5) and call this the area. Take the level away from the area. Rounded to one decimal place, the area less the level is 65.6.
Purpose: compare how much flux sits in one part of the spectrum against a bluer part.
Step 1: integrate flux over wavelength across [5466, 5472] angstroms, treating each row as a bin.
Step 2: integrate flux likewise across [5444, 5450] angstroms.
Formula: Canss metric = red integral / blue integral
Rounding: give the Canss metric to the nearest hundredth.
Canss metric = 0.95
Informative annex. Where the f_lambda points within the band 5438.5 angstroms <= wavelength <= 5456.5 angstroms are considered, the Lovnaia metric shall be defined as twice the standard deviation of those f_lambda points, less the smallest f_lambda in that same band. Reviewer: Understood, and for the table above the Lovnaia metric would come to -7.5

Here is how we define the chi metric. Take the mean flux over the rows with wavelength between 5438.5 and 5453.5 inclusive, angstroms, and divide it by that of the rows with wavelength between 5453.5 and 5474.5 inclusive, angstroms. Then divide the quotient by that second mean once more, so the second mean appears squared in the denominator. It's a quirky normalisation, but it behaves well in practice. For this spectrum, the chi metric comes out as 0.126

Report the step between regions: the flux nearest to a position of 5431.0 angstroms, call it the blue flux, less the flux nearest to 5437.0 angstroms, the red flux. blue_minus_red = -0.7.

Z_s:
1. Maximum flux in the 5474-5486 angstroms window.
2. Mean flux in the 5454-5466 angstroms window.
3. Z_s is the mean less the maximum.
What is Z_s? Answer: -0.33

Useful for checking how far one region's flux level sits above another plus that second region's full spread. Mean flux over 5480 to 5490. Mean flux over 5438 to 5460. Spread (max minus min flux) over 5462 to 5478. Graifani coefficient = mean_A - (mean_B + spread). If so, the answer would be -0.86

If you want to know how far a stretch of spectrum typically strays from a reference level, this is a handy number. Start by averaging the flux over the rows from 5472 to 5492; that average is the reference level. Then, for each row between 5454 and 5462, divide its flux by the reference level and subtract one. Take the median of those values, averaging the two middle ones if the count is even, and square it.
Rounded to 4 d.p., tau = 0.0005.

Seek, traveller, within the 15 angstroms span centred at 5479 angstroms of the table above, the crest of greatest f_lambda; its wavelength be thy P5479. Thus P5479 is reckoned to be 5479.0 angstroms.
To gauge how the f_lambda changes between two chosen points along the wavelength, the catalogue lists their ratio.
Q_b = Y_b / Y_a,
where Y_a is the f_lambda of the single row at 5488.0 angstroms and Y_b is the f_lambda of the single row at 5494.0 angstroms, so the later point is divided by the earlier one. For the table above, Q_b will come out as 1.11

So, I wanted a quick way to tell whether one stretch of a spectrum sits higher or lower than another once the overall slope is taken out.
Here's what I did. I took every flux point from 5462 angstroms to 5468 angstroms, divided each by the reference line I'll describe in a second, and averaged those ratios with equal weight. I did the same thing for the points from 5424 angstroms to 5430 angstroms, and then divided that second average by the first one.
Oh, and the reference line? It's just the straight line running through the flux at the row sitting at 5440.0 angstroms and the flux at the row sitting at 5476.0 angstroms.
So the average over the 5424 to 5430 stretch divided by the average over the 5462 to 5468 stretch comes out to 0.97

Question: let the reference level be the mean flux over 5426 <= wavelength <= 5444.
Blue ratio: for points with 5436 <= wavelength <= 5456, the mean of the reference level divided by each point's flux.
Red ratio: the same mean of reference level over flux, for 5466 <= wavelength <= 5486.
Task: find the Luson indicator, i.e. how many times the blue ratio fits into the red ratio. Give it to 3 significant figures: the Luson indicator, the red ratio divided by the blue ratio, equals 1.04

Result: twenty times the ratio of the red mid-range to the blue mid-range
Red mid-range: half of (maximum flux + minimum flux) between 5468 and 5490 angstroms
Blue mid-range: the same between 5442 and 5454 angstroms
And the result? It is 19.4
